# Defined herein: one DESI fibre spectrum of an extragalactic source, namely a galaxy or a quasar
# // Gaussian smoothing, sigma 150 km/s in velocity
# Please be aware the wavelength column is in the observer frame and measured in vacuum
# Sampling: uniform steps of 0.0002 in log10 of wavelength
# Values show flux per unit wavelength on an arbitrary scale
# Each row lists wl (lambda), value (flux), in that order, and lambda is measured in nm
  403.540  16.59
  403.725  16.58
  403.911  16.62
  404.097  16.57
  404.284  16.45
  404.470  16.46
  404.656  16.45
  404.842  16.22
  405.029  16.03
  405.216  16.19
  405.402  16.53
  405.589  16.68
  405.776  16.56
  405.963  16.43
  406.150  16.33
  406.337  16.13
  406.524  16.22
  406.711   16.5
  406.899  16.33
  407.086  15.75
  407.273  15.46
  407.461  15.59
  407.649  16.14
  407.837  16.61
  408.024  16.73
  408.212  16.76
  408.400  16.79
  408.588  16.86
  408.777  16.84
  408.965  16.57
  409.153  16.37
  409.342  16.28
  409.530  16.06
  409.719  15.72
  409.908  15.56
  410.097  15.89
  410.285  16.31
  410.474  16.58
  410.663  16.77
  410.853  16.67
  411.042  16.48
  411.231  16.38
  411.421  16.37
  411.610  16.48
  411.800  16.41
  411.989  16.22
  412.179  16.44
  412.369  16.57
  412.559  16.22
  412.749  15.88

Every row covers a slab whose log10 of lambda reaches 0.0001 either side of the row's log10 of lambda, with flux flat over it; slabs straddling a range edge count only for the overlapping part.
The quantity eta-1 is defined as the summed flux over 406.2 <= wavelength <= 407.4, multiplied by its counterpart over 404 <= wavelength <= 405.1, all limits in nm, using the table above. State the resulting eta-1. 9464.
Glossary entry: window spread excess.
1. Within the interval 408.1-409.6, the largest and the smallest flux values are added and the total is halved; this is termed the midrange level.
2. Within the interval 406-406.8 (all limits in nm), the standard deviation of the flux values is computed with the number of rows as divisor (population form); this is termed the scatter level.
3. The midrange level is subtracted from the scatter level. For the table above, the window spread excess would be -16.3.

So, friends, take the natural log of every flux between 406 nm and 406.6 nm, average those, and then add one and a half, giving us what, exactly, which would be 4.29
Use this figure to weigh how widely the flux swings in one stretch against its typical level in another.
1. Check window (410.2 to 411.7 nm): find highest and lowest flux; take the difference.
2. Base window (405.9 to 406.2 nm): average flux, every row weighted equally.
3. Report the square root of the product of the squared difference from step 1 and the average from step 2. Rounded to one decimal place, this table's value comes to 1.9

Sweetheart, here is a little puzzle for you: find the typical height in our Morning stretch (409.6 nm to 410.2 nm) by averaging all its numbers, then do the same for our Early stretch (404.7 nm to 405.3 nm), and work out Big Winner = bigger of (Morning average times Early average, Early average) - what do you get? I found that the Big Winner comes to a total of 254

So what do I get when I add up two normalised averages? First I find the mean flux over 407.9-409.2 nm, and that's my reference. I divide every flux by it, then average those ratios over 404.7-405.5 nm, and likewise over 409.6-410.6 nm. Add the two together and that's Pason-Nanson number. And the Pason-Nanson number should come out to 1.93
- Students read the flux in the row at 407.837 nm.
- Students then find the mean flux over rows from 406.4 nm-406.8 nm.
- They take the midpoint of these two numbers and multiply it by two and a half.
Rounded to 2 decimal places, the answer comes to 41.21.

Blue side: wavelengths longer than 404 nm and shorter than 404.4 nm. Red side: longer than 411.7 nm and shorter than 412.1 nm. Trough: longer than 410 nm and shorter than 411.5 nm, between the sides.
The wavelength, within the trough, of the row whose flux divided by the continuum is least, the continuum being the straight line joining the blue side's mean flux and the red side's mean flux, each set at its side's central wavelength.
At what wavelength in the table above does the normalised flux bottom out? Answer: 410.097 nm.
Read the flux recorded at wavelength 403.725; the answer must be 16.58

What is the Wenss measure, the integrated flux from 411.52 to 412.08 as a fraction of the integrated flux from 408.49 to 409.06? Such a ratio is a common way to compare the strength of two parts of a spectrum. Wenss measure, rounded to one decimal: 1.0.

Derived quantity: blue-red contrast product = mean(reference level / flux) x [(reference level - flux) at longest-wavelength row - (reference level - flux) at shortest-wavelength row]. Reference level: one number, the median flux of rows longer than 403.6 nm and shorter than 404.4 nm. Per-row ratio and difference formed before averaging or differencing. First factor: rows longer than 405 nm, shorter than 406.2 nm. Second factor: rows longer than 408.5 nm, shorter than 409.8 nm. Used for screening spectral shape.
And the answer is 1.2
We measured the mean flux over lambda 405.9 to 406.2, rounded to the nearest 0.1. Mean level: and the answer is 16.4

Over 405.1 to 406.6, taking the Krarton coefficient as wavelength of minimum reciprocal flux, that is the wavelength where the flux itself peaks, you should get 405.589 nm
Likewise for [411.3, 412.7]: 412.369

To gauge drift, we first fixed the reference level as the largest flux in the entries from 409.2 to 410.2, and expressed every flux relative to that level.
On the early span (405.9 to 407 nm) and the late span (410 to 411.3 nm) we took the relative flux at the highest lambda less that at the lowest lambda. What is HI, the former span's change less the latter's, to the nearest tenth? -0.6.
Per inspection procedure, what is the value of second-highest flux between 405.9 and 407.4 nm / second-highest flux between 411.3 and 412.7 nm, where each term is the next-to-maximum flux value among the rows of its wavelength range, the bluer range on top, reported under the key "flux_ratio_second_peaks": 1.00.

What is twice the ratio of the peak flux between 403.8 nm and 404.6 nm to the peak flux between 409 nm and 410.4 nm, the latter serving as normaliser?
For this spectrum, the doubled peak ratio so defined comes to 2.03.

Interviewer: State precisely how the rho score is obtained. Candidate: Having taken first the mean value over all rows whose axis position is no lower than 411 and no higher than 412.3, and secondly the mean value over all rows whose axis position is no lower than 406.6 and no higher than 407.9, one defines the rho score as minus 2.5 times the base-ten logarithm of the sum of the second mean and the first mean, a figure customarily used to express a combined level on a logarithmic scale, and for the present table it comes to -3.78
